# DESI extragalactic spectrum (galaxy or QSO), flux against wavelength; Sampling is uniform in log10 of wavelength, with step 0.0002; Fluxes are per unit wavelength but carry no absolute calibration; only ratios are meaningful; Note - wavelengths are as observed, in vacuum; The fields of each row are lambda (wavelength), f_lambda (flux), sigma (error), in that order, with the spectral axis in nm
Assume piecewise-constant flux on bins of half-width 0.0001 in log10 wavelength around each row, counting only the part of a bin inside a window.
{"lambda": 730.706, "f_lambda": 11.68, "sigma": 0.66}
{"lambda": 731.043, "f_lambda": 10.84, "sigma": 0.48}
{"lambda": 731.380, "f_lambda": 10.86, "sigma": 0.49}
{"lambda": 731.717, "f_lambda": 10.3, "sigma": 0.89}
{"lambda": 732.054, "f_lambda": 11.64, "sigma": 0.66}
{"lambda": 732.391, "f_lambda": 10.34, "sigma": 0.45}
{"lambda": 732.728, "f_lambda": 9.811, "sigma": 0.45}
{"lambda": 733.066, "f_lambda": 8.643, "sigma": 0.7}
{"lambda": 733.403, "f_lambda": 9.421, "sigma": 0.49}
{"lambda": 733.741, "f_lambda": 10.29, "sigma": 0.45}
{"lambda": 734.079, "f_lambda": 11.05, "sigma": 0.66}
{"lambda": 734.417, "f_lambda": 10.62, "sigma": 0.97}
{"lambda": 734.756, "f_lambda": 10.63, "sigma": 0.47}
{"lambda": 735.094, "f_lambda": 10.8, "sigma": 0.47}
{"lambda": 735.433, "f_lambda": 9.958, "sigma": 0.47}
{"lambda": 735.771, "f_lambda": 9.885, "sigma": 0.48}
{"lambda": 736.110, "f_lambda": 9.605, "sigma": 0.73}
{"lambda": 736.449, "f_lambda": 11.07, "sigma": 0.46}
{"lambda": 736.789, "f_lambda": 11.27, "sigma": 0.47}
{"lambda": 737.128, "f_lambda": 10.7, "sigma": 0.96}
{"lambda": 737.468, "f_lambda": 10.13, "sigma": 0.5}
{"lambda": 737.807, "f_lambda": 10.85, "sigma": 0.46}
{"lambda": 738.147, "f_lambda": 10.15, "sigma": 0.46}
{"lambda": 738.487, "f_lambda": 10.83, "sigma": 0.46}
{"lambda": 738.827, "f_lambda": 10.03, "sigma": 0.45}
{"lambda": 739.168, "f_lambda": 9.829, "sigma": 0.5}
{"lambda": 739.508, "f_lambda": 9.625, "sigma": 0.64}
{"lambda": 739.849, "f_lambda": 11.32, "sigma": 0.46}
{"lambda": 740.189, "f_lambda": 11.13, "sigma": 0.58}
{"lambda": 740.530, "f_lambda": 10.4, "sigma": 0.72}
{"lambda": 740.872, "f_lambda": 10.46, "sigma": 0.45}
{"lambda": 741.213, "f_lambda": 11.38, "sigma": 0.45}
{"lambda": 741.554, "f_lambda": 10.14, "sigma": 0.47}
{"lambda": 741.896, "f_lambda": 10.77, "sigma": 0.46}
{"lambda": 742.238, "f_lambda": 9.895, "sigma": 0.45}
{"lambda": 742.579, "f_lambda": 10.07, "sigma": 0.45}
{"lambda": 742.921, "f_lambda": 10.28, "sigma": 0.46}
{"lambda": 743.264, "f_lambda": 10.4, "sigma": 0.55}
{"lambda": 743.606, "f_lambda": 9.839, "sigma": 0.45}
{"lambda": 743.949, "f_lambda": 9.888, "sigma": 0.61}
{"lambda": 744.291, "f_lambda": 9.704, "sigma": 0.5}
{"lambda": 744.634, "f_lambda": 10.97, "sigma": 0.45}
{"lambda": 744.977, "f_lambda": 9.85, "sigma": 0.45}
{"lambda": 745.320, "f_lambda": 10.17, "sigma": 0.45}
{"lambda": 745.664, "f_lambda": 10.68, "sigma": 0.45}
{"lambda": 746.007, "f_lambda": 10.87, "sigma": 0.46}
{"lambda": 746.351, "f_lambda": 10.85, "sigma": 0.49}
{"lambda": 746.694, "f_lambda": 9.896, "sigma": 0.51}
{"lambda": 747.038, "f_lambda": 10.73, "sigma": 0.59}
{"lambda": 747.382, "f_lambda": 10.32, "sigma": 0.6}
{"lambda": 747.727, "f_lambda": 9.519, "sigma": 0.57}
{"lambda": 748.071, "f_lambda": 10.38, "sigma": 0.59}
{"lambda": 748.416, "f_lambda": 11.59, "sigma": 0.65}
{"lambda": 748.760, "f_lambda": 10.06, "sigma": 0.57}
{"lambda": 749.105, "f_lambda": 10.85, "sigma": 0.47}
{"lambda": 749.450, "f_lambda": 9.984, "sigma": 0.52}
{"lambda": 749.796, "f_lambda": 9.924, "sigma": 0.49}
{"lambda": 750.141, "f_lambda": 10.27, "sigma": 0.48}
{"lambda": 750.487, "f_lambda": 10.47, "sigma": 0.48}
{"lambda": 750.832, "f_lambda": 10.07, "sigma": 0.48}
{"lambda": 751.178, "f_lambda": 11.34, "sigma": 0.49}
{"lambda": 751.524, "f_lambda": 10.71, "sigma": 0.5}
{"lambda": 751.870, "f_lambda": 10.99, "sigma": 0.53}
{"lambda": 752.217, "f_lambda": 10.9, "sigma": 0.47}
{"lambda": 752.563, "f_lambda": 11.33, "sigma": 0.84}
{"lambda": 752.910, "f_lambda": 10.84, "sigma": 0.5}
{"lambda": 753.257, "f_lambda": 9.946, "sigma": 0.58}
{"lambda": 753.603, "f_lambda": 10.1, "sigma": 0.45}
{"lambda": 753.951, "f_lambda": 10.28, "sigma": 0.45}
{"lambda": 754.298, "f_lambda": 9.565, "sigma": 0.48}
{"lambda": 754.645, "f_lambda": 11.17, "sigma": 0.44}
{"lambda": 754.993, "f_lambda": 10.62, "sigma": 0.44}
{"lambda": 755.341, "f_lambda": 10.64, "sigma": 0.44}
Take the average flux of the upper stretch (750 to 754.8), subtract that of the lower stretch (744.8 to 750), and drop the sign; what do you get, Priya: 0.19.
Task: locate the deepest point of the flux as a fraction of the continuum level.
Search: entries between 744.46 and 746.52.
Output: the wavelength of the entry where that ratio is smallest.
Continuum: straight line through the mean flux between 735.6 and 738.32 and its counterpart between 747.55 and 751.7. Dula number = 744.977 nm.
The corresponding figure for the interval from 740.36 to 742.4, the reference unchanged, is 742.238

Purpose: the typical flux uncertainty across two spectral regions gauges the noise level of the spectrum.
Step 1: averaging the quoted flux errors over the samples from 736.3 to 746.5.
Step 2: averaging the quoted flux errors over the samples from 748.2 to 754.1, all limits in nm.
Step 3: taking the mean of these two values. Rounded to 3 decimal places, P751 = 0.516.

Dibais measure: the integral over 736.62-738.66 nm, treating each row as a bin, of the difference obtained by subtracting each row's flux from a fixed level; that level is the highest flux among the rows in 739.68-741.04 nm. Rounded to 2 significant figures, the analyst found 1.4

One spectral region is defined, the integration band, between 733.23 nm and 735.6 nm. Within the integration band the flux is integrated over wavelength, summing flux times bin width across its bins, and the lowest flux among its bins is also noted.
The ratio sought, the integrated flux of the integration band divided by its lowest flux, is 2.61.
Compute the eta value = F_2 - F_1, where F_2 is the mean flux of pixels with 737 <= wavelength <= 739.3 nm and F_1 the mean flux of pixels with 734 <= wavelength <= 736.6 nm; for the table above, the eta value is -0.1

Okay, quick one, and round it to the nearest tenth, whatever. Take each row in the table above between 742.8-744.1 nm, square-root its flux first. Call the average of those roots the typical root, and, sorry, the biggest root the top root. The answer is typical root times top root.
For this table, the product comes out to 10.2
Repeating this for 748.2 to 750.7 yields 11.0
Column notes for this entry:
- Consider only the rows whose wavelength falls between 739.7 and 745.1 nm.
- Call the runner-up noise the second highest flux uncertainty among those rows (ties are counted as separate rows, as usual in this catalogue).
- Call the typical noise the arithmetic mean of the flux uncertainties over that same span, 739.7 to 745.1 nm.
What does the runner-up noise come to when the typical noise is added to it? 1.11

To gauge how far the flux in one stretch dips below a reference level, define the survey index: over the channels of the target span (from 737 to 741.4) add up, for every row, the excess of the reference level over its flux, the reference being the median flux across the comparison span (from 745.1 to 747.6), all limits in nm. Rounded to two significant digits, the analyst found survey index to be 2.0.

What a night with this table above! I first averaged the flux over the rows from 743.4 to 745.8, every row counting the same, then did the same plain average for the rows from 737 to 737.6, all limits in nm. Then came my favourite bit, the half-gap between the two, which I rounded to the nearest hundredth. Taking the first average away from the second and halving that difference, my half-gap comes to 0.13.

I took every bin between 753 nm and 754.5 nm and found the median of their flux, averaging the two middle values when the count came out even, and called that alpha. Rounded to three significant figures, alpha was 10.0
